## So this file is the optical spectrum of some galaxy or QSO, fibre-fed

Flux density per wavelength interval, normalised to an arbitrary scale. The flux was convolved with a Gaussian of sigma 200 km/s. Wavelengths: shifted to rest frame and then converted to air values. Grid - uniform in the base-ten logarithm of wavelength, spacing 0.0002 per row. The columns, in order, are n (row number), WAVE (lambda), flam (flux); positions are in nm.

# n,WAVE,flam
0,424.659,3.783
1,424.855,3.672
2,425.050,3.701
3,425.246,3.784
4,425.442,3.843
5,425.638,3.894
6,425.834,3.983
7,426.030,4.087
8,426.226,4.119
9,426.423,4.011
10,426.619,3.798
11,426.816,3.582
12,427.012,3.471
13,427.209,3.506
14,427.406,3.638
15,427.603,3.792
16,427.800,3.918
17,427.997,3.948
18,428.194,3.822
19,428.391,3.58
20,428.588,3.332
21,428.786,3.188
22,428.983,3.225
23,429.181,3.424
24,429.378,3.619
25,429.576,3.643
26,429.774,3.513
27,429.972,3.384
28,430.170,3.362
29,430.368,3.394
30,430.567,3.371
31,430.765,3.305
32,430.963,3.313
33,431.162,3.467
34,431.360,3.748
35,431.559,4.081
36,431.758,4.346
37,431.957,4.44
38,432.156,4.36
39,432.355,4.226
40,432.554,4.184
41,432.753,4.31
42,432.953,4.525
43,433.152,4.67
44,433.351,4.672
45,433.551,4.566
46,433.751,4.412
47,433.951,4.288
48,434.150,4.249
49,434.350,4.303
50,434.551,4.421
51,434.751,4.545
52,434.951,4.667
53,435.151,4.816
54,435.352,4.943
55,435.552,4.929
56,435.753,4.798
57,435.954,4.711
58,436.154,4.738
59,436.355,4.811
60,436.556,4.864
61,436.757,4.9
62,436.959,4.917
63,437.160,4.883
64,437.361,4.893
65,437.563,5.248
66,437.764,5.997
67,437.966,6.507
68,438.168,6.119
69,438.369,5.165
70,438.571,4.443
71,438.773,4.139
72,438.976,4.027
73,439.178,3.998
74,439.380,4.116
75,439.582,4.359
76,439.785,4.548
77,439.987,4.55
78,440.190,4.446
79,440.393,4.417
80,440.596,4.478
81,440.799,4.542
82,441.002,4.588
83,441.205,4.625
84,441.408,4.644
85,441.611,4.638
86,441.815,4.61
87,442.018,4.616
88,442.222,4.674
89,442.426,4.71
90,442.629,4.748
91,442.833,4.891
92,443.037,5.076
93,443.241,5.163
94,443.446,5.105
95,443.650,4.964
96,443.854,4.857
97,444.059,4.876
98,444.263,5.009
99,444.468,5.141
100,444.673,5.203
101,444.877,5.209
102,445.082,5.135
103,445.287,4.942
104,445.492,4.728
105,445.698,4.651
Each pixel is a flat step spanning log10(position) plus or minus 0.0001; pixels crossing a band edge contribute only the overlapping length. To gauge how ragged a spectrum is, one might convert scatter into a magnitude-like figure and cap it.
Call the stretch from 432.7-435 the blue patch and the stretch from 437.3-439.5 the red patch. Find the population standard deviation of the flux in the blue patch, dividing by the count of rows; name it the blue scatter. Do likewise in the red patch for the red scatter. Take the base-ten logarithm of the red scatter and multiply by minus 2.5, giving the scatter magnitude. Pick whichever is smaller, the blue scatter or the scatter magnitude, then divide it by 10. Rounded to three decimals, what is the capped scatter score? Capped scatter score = 0.015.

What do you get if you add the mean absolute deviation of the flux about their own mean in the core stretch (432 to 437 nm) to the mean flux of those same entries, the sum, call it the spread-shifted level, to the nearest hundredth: 4.81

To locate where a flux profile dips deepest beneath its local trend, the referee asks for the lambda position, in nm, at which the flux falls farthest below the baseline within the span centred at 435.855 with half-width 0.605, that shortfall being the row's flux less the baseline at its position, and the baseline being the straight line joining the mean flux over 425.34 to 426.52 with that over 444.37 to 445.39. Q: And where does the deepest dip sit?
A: 435.954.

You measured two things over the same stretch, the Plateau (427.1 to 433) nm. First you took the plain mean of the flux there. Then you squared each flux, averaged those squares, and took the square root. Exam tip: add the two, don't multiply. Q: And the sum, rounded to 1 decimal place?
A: 7.5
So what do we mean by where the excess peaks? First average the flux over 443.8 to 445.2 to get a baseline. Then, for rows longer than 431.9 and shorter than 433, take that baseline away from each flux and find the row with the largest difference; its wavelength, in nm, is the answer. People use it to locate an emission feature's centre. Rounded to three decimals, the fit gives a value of 432.953 nm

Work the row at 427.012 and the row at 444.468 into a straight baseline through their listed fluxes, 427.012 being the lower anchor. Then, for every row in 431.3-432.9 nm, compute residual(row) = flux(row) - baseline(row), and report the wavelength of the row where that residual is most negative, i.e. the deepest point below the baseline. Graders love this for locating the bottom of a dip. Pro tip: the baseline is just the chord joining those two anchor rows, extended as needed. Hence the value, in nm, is 431.360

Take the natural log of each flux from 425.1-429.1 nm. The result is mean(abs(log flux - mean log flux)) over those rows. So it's 0.063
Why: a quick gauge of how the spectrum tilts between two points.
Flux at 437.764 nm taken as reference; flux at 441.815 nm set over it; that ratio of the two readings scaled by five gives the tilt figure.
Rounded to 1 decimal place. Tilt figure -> 3.8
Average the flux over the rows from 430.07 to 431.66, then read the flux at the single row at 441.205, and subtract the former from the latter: 1.1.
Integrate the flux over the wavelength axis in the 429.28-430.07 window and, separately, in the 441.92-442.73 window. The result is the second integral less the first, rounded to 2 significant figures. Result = 1.0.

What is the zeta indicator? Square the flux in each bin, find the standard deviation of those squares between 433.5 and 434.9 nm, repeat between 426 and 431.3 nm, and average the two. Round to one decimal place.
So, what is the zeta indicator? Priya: 1.5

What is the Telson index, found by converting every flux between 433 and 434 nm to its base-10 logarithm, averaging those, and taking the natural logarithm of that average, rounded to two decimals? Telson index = -0.42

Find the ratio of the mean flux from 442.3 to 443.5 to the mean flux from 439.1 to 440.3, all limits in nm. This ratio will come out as 1.14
